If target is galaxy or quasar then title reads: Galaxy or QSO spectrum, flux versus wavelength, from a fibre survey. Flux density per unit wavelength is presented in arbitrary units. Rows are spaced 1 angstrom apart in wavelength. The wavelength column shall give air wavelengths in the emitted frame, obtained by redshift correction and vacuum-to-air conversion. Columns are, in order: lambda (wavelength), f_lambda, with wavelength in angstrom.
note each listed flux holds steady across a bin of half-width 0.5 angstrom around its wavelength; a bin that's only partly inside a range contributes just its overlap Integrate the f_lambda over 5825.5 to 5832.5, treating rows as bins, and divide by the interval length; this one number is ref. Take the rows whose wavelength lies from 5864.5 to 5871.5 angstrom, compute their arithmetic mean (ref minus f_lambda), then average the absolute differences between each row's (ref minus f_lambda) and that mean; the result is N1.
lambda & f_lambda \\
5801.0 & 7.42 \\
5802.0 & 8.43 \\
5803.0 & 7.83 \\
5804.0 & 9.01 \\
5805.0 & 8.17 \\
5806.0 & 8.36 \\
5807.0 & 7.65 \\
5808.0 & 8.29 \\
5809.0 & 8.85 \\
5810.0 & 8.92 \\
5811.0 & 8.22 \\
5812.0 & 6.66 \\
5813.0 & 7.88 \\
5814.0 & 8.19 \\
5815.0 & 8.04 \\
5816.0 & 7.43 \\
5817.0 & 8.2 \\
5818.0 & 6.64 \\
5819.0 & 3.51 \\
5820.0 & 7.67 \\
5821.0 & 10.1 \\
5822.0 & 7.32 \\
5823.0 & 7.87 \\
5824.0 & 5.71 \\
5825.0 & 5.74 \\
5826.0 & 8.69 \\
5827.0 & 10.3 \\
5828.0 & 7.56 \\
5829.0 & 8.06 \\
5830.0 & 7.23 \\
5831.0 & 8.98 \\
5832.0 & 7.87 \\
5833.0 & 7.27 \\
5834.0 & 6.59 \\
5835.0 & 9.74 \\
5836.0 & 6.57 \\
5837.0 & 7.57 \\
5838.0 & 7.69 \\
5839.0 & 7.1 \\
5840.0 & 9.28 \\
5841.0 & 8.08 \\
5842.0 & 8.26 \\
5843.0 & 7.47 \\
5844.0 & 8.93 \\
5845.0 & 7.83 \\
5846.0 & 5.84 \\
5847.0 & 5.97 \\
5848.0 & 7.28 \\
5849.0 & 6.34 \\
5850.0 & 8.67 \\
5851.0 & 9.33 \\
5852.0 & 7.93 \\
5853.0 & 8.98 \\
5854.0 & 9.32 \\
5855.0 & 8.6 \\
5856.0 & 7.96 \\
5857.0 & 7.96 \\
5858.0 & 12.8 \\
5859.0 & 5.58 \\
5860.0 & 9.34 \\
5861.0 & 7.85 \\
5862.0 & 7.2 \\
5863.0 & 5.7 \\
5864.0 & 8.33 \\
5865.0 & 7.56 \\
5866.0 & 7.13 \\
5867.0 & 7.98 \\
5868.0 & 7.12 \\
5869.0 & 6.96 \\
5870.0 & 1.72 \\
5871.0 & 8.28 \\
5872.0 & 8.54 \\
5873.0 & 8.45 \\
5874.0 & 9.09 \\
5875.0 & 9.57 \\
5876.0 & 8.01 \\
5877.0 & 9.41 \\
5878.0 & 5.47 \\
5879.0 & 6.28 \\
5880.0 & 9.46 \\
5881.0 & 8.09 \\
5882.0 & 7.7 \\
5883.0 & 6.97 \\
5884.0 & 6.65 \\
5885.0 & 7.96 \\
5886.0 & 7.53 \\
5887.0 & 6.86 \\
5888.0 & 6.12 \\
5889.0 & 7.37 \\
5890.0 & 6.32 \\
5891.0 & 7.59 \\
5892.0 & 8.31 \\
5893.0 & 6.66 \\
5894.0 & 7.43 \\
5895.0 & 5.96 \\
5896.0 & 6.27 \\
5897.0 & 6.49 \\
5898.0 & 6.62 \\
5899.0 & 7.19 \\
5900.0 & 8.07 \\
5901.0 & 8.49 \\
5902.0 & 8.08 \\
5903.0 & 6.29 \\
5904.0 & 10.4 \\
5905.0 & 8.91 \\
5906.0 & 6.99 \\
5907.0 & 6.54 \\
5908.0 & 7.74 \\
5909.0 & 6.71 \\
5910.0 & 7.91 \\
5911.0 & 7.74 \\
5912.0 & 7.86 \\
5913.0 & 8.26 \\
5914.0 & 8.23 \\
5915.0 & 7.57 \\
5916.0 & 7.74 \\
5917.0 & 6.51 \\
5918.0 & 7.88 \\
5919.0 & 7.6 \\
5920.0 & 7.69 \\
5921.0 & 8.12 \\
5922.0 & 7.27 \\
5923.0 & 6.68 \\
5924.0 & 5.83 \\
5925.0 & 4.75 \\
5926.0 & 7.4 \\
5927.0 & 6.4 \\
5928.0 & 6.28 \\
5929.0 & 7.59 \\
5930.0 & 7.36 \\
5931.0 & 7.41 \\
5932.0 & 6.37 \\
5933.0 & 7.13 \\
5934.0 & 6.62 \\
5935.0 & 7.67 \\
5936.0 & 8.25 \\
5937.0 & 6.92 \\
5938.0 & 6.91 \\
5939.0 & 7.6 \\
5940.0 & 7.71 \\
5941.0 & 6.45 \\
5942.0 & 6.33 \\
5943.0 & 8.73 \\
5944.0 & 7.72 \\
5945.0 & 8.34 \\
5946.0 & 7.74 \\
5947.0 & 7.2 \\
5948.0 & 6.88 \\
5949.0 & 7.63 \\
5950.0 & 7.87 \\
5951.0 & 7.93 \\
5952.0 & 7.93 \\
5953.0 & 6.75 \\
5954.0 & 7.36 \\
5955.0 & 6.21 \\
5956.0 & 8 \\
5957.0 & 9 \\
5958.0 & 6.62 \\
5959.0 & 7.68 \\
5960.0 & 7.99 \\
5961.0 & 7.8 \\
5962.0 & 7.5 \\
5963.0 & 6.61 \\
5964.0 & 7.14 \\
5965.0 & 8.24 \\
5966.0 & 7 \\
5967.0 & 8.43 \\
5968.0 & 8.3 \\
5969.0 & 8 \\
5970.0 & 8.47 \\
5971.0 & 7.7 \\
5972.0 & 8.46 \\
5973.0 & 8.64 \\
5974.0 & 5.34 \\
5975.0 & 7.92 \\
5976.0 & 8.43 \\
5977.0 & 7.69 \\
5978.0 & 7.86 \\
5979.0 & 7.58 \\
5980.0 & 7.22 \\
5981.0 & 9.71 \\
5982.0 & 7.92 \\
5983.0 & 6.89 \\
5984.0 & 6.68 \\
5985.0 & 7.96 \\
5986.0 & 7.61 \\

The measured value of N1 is 1.4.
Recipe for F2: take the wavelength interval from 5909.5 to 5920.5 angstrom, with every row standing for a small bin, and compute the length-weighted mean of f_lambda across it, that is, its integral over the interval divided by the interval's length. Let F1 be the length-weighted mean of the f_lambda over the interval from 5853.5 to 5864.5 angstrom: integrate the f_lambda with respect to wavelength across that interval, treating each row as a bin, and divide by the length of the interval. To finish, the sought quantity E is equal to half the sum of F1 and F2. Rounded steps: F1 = 8.2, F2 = 7.73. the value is 7.98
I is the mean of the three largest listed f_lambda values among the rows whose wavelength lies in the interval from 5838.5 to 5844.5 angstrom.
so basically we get 8.82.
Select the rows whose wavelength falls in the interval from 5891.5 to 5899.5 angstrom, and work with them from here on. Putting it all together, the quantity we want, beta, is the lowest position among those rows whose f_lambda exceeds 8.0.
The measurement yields 5892.0 angstrom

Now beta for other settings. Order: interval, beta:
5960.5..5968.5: 5965.0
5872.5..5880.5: 5873.0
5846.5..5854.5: 5850.0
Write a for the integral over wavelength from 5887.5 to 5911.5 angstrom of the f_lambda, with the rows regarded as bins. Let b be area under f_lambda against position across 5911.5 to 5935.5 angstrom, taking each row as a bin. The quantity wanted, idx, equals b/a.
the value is 0.98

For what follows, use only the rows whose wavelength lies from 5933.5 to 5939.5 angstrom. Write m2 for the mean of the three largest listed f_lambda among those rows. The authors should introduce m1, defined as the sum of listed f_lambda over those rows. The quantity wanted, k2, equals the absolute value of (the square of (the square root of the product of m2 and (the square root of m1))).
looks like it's 52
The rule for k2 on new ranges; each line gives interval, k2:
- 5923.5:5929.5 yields 44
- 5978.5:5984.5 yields 57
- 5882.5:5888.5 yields 49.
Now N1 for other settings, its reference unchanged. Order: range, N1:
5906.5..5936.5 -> 0.7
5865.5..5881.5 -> 1.4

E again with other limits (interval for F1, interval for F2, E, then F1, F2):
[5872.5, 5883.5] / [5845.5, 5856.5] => 7.94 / 8.0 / 7.84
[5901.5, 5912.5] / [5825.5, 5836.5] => 7.91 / 7.7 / 8.08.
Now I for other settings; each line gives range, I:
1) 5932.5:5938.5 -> 7.68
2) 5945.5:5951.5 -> 7.85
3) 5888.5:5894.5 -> 7.78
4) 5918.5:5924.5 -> 7.80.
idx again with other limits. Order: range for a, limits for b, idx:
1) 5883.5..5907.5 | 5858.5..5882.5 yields 1.03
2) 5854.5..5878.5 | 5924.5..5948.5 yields 0.92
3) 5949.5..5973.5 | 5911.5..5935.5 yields 0.93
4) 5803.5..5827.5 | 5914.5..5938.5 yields 0.91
